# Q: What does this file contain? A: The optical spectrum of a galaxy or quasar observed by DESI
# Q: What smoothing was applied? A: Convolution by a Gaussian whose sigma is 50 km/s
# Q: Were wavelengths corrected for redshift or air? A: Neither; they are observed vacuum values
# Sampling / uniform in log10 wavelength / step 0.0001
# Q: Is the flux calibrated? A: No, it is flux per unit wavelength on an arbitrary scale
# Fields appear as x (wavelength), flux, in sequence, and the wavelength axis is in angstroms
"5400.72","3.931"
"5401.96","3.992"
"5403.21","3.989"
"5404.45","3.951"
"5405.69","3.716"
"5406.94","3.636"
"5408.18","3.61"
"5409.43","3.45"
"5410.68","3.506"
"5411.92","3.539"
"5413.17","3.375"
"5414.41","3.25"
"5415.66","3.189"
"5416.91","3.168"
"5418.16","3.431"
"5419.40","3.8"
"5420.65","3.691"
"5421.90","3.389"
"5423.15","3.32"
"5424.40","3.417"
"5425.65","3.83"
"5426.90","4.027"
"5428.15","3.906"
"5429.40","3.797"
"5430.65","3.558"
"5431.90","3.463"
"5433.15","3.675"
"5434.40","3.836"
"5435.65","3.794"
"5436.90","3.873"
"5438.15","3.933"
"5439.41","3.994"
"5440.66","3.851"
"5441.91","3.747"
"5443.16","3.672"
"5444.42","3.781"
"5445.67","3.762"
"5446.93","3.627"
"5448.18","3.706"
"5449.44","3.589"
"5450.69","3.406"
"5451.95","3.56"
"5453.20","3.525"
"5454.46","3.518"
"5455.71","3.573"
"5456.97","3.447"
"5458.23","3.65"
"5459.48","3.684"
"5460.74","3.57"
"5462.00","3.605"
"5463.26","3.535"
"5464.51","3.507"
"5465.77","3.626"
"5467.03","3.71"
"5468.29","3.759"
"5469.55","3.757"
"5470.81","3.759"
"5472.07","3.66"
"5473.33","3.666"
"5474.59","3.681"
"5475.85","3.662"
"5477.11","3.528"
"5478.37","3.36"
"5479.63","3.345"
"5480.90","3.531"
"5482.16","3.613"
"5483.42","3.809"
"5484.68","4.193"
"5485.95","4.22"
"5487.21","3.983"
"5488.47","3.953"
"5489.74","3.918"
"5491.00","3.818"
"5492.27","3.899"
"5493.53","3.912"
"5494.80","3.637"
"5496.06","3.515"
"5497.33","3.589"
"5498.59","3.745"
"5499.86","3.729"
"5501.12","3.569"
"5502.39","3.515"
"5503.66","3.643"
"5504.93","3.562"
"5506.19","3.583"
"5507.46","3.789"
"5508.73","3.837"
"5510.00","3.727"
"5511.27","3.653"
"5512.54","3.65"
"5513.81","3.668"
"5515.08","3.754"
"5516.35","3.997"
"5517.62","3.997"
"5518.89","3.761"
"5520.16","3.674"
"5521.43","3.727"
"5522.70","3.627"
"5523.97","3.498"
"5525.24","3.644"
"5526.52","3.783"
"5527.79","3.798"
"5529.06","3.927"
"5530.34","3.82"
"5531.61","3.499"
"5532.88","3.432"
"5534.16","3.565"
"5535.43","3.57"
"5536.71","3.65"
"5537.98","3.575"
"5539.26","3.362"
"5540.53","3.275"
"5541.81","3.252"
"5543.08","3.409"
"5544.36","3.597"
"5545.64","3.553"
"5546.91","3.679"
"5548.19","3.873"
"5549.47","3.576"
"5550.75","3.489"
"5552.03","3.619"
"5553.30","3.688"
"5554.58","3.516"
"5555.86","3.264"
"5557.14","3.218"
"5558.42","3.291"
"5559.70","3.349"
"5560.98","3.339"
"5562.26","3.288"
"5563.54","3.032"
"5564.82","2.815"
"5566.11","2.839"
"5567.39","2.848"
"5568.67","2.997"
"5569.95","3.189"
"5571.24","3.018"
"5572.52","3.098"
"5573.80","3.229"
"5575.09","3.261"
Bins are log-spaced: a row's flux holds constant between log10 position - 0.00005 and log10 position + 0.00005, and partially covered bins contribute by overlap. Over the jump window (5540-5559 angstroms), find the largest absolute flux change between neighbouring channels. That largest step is 0.297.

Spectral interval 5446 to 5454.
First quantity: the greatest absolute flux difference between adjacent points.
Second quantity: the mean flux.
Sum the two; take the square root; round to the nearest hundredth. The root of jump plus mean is 1.94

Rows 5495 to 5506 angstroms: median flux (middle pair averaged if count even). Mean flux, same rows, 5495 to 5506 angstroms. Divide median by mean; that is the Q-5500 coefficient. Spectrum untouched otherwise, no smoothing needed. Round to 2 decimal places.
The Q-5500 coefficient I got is 0.99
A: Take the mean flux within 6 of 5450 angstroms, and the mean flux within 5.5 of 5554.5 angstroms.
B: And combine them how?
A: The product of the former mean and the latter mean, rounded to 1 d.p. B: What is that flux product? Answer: 12.4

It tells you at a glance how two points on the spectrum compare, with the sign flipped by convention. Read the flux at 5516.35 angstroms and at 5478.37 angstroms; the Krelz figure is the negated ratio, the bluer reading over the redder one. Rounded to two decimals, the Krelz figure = -0.84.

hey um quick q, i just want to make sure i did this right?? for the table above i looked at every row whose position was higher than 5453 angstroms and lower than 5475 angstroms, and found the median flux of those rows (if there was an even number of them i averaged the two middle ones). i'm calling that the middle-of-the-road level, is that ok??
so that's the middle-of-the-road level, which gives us 3.64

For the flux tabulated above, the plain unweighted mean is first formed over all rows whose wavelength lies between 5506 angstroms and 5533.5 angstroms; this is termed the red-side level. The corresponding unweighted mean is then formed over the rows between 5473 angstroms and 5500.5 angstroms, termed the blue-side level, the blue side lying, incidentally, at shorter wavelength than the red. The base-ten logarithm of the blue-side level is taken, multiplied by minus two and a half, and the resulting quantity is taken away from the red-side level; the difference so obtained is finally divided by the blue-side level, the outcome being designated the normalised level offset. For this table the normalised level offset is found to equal 1.38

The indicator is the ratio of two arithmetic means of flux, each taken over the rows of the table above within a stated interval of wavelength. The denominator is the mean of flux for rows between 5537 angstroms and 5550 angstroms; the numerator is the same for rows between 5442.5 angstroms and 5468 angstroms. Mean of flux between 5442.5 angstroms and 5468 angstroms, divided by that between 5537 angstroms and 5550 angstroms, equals 1.02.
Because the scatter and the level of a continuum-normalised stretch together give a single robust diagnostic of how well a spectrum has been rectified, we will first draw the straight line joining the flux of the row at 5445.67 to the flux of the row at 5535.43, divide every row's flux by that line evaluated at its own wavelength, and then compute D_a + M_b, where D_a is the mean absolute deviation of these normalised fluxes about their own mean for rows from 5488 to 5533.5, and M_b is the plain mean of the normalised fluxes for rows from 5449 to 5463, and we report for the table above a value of 0.98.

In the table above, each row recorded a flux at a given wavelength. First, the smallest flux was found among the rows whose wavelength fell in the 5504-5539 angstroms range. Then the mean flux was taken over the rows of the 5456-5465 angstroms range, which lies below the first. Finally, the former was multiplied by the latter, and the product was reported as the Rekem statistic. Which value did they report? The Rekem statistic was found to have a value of 12.26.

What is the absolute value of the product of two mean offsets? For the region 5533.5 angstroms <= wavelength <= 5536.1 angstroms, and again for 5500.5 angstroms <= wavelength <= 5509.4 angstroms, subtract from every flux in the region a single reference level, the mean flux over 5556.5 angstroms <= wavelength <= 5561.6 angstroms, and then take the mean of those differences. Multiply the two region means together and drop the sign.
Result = 0.092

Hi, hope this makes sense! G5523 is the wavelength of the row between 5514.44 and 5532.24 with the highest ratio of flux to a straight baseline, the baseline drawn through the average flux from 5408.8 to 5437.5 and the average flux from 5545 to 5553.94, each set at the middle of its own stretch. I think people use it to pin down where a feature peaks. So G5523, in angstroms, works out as 5516.35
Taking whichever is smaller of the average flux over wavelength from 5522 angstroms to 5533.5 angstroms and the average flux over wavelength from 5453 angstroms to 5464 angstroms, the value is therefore 3.57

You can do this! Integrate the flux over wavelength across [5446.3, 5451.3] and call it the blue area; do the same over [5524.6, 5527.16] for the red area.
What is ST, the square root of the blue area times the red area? 13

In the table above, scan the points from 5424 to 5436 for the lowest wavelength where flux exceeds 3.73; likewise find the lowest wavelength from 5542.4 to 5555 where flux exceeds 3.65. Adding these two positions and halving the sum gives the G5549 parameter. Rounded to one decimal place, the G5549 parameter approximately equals 5486.3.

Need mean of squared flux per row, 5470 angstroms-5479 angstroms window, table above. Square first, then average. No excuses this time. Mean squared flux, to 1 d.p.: 13.1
